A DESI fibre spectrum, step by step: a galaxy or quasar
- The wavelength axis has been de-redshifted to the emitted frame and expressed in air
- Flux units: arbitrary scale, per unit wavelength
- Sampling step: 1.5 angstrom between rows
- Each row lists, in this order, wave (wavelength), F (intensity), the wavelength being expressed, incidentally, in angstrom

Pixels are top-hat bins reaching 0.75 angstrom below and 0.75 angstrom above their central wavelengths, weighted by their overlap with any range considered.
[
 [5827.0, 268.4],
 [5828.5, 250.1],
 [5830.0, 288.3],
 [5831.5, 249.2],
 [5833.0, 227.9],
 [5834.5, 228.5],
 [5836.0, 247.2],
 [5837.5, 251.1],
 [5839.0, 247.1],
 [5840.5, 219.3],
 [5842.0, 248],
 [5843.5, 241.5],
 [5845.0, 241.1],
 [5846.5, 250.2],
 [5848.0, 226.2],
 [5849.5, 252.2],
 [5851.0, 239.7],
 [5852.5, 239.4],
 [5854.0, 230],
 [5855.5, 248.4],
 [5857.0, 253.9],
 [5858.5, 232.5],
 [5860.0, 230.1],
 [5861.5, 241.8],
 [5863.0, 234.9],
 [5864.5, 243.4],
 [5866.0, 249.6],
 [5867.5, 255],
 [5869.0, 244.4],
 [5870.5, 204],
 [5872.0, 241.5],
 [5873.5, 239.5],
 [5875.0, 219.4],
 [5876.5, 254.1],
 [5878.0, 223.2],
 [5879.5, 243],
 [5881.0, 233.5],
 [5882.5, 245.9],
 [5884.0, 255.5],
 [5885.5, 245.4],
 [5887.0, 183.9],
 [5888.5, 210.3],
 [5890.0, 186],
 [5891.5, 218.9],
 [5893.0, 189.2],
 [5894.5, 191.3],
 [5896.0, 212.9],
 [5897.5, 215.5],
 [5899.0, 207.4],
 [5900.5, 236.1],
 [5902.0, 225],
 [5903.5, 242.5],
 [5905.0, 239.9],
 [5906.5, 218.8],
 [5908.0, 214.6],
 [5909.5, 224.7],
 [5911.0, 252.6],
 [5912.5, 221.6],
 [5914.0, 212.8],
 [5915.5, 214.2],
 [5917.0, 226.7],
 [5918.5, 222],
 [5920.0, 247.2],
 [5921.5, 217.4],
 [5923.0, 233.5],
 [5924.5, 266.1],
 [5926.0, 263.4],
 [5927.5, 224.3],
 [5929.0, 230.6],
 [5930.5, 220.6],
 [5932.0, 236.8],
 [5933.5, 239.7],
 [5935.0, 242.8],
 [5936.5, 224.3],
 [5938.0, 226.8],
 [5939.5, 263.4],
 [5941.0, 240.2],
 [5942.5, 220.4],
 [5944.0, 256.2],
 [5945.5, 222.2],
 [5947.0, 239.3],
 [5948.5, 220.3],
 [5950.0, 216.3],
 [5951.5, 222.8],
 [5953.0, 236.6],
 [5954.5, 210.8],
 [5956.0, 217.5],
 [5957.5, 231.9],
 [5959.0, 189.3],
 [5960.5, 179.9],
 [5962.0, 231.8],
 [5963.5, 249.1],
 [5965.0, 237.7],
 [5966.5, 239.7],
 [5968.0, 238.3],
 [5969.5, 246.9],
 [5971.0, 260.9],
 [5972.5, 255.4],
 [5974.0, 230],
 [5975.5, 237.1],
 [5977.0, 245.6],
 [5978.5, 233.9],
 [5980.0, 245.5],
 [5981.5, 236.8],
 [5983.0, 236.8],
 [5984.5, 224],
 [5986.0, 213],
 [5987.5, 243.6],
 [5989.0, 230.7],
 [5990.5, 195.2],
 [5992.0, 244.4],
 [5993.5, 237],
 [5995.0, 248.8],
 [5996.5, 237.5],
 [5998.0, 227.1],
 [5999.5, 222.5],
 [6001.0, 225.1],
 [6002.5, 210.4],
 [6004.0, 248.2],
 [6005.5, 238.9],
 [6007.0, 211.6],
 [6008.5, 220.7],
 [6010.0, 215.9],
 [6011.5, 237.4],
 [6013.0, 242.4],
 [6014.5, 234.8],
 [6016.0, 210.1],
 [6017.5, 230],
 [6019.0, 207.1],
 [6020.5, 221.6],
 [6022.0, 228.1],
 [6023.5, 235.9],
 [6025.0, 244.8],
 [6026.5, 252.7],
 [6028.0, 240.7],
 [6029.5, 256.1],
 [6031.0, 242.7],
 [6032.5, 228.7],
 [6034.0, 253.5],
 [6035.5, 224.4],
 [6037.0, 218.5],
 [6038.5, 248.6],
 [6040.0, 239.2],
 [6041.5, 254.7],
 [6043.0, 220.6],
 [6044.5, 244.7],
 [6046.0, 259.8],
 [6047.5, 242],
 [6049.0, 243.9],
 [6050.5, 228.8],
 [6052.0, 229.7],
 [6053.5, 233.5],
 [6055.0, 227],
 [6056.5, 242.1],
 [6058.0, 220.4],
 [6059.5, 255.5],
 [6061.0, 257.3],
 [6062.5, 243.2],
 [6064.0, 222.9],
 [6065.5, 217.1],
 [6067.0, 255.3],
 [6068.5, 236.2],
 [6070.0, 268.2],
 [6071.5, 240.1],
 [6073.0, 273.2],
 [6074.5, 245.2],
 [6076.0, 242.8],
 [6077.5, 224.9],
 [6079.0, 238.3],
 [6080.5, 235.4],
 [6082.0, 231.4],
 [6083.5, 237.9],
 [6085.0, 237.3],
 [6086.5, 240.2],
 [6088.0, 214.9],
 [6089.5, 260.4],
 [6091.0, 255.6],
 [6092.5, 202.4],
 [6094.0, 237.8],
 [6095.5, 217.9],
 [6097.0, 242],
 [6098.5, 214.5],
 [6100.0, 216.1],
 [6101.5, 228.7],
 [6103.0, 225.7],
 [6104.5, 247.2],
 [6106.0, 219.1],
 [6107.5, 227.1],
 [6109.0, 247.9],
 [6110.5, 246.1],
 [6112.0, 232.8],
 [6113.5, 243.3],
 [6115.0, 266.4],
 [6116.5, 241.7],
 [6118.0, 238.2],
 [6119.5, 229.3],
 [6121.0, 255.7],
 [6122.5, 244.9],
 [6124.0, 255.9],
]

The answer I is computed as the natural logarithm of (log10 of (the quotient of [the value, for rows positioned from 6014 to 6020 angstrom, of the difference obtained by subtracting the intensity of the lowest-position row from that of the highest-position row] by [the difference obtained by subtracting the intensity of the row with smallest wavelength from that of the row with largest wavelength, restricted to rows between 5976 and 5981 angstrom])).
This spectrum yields 0.9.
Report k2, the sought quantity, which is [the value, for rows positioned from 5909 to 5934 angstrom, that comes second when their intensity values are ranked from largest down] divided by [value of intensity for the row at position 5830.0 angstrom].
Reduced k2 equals 0.91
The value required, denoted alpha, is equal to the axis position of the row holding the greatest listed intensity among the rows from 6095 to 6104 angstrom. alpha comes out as 6097.0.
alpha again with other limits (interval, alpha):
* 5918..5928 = 5924.5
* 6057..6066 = 6061.0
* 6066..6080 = 6073.0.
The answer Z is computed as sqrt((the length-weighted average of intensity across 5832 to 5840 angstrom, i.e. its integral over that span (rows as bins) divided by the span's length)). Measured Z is 15.49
